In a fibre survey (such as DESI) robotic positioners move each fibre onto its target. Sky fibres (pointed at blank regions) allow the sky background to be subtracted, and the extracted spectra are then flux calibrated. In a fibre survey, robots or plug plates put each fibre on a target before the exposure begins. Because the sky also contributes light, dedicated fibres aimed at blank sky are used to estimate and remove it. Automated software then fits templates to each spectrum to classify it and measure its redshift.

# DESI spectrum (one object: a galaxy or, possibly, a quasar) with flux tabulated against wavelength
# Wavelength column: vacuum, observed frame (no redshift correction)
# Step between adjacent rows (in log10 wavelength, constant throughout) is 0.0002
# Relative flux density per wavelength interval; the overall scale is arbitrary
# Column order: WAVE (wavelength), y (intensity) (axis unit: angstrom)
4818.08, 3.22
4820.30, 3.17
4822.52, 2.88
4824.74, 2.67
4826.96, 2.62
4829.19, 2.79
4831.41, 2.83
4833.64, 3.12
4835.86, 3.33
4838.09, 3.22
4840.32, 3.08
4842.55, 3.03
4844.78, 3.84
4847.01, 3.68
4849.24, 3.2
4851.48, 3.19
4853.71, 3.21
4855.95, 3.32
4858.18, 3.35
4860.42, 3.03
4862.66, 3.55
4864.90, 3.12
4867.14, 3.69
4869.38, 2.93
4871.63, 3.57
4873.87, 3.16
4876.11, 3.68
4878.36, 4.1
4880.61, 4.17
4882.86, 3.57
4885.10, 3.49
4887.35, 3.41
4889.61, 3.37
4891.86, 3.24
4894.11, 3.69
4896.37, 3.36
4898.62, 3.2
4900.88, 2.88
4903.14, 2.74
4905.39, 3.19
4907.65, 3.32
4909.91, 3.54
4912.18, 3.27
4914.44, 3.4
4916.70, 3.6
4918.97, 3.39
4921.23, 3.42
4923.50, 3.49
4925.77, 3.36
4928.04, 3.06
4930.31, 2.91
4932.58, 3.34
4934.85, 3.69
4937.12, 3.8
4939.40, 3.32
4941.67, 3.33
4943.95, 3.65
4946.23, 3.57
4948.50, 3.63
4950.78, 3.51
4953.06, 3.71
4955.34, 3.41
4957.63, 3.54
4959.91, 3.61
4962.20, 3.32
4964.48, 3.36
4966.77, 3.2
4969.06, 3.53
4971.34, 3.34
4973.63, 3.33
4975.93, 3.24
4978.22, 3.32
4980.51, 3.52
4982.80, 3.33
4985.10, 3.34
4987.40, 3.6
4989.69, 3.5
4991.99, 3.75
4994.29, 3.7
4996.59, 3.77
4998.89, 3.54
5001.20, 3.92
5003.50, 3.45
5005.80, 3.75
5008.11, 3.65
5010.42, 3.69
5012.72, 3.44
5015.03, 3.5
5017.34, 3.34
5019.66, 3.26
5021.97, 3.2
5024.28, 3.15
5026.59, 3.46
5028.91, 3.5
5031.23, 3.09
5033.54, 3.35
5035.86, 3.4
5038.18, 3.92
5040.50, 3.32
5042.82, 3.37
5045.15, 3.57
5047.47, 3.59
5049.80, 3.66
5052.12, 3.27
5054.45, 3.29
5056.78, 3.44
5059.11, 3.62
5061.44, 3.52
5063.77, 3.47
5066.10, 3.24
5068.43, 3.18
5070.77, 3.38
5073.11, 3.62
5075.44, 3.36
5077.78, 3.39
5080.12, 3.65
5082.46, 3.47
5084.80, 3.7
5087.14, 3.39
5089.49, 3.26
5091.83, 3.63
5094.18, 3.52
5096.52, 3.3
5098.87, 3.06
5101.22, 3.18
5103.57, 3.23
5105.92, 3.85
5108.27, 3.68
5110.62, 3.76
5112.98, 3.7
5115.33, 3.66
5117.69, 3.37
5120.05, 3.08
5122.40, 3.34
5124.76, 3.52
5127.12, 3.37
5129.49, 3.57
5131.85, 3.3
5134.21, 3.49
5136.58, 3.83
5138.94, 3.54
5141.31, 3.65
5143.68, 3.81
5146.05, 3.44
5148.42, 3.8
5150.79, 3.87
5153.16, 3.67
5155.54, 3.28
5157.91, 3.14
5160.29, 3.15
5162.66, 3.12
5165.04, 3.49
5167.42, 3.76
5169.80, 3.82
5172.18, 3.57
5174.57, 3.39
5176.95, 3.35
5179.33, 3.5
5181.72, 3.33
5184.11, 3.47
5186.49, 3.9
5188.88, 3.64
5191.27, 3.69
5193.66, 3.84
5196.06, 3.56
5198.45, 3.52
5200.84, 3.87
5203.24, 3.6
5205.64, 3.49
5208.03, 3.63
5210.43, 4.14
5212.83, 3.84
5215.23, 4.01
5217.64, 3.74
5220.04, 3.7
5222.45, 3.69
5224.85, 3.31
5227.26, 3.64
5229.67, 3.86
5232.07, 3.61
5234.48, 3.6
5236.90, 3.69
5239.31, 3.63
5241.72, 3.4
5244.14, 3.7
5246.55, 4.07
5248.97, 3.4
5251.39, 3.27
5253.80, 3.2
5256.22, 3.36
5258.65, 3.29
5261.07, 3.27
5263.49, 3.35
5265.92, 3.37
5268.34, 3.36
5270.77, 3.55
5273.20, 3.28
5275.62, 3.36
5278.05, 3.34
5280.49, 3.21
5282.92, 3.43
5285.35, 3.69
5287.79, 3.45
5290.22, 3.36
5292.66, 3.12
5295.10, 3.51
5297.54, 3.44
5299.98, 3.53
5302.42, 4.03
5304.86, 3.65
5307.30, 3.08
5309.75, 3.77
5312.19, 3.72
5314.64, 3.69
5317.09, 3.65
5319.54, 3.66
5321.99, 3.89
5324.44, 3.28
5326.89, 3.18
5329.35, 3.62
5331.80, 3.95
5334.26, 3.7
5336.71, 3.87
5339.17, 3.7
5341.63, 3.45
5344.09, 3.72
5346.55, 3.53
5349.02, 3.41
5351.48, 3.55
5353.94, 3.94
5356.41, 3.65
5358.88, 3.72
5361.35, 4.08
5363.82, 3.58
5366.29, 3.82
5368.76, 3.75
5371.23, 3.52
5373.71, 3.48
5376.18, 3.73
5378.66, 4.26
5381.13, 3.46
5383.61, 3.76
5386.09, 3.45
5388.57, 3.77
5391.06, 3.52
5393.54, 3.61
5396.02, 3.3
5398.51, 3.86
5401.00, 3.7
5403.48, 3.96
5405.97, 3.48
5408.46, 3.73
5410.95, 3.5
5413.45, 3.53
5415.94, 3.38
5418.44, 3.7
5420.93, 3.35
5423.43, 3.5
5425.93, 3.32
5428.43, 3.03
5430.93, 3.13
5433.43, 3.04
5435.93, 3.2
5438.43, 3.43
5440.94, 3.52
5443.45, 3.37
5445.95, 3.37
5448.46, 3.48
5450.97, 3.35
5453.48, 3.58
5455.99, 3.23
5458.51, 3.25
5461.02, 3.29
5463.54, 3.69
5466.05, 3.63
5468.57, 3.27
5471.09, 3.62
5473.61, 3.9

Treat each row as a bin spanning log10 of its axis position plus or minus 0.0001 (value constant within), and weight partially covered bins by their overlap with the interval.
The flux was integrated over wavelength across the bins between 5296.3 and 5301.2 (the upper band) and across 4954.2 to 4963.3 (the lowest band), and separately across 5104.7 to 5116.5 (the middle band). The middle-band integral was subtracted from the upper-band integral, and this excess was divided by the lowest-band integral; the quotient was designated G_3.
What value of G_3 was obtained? -0.85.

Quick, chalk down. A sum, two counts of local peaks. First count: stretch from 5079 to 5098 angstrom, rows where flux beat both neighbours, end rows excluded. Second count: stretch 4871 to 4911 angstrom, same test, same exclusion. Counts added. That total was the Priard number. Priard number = 4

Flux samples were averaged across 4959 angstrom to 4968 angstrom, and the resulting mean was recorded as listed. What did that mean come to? 3.37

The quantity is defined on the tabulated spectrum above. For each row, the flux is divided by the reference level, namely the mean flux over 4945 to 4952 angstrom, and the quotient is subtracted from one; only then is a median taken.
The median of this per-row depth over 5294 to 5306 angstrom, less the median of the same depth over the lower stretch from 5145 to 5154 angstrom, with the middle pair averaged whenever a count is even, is 0.06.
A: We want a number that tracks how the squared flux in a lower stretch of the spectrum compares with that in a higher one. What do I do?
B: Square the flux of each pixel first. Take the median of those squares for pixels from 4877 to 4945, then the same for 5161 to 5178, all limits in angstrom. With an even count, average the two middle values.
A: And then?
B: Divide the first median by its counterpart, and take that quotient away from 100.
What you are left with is 99.1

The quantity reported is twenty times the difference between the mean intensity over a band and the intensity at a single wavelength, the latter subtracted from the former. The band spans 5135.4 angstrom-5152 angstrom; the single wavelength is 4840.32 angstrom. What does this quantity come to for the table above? 13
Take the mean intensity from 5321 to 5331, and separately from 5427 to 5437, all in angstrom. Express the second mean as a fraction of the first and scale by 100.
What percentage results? 89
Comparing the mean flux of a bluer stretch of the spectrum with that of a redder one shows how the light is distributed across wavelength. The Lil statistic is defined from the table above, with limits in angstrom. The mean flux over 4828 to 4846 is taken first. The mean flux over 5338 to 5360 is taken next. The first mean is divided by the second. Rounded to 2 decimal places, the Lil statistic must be 0.87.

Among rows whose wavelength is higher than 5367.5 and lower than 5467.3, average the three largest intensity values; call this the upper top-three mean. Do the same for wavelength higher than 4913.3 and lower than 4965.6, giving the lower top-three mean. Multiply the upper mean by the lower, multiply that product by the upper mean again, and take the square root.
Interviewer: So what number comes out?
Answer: 7.78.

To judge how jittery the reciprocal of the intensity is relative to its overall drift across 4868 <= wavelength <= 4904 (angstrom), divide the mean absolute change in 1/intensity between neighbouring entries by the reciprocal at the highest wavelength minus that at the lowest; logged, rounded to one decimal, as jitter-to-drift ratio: 1.1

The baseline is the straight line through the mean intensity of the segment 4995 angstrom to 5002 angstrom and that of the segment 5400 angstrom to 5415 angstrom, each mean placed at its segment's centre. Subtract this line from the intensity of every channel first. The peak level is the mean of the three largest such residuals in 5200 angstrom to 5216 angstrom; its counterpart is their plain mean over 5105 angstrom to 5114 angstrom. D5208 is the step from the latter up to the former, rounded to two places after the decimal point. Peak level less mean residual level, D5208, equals 0.28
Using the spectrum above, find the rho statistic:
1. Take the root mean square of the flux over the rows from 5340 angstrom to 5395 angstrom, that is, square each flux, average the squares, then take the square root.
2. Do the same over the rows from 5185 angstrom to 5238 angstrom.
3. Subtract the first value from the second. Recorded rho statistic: 0.04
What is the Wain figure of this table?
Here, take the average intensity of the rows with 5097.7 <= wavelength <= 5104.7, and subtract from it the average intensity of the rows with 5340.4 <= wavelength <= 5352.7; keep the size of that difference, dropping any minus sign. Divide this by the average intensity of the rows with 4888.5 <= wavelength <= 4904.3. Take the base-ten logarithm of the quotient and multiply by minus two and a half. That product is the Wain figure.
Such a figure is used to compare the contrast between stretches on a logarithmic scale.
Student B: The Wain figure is 2.33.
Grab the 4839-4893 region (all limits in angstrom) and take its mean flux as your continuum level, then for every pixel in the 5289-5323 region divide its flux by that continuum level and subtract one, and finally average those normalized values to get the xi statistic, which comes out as 0.05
